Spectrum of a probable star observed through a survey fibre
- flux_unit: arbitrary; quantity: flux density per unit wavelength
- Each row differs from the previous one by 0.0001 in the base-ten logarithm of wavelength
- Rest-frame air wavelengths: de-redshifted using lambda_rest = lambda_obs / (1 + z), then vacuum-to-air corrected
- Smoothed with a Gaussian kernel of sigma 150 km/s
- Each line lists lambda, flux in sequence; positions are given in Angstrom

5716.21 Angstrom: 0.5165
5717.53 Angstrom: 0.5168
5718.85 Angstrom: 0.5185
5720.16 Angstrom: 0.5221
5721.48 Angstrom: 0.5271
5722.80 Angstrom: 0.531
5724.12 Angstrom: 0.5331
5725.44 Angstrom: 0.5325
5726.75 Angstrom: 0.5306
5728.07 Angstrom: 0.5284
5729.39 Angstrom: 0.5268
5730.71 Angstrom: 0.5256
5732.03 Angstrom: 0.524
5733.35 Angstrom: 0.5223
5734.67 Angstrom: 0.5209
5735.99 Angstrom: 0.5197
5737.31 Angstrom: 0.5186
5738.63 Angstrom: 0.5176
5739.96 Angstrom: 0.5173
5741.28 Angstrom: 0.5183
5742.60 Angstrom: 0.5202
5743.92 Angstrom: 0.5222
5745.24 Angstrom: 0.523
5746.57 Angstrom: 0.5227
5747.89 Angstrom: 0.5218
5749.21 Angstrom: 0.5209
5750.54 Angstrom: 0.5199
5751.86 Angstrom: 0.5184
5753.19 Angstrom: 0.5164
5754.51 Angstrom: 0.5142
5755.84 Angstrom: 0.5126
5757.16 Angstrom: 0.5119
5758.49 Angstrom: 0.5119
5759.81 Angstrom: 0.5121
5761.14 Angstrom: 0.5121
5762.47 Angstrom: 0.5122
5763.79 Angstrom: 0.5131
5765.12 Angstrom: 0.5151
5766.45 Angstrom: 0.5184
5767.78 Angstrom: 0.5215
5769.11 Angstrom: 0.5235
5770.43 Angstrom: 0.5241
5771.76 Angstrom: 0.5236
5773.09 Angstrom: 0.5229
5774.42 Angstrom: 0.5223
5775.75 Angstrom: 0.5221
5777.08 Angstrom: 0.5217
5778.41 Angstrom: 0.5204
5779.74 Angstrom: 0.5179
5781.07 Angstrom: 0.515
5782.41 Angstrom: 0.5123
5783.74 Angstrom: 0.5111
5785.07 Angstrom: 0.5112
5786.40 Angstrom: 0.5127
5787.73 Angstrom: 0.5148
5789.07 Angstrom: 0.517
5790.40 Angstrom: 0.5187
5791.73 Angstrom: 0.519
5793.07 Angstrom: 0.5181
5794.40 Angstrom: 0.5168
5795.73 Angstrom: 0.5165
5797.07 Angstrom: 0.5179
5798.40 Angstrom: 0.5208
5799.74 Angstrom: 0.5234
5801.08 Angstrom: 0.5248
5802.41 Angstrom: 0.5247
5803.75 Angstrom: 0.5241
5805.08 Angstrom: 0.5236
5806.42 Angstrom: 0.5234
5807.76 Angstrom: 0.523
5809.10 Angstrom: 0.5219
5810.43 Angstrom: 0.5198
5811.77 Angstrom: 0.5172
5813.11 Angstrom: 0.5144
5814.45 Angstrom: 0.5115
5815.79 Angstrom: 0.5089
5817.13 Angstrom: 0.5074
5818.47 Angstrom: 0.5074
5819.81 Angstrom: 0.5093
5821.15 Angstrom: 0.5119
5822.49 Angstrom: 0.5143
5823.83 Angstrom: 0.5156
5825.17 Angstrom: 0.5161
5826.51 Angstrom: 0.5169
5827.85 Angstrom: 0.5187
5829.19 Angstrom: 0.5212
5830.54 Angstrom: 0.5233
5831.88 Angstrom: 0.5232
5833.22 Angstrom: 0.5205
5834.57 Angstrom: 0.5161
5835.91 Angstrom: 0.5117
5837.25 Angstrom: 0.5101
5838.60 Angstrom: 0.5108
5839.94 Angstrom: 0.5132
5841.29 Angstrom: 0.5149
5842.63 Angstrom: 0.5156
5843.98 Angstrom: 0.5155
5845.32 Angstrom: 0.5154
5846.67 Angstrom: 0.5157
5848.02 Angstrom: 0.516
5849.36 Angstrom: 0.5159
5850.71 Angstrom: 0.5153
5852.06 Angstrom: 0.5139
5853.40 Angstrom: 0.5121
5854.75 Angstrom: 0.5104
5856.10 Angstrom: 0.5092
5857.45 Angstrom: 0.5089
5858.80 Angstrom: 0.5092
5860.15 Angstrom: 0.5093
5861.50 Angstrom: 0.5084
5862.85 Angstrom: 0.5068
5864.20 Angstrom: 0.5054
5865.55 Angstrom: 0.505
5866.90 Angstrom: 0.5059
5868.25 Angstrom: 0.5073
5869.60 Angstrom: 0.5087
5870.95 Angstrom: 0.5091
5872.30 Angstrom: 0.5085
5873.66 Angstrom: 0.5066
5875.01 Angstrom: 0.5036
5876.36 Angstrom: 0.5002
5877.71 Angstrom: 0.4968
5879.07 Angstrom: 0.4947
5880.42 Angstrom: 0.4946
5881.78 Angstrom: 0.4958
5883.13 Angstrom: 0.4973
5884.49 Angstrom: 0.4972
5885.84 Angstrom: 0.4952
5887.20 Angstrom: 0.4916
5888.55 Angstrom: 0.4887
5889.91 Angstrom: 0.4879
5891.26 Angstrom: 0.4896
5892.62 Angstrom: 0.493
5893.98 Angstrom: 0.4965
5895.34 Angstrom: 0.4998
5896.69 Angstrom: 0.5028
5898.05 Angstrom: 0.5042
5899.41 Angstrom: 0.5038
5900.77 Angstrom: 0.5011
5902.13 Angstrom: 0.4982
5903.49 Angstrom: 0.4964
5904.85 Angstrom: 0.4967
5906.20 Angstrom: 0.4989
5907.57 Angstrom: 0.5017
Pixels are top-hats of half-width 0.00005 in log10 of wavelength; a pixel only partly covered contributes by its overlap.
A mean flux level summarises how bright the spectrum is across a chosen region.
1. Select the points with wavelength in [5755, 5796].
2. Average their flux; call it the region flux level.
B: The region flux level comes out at 0.517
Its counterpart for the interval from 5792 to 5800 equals 0.519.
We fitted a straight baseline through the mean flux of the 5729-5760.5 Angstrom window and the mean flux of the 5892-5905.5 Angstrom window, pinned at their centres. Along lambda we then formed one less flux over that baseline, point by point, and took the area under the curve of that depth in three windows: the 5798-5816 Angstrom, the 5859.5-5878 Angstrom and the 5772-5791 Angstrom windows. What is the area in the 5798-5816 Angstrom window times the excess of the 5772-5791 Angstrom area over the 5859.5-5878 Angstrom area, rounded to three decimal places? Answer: 0.000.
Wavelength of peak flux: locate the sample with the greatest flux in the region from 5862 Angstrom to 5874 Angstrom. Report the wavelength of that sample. 5870.95 Angstrom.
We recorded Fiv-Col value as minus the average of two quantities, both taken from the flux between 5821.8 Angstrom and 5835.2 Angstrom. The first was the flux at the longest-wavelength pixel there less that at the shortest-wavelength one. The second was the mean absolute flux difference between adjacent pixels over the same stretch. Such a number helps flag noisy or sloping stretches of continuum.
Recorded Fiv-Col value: -0.0018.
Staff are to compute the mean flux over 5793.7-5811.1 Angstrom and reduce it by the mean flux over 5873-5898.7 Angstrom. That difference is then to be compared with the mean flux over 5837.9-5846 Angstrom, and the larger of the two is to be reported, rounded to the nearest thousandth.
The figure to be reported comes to 0.514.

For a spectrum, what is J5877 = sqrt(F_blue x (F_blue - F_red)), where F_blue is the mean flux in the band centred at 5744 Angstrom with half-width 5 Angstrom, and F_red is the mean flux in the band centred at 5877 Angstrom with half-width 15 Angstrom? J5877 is 0.10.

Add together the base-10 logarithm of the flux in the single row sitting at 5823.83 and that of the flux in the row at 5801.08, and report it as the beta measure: -0.568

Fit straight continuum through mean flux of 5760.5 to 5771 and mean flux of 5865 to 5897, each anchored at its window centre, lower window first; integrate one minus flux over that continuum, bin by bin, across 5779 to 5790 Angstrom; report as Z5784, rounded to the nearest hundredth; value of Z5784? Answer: 0.01 Angstrom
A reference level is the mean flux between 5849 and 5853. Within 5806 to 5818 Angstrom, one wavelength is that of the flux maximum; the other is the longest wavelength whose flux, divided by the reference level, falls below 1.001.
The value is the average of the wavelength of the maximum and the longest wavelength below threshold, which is 5811.8 Angstrom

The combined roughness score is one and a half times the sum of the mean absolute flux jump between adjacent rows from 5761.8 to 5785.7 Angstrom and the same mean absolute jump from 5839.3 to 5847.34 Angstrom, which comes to 0.0031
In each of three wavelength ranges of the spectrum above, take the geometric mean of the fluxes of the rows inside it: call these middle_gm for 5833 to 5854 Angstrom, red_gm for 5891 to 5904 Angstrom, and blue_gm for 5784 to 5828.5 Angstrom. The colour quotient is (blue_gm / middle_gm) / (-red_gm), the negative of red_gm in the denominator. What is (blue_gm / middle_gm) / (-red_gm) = -2.016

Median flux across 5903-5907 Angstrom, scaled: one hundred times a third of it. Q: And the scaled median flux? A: 16.6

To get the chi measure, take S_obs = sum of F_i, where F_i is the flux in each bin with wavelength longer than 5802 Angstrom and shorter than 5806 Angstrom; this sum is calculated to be 1.57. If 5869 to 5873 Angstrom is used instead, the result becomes 1.53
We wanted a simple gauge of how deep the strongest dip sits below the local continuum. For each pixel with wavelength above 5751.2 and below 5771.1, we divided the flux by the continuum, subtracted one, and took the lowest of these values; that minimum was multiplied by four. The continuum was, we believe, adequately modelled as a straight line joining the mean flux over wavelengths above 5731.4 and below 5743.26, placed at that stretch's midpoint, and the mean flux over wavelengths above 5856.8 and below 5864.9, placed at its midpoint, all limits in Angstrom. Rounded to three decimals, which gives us -0.047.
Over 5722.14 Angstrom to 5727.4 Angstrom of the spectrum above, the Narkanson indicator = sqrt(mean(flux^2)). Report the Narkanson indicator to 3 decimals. 0.532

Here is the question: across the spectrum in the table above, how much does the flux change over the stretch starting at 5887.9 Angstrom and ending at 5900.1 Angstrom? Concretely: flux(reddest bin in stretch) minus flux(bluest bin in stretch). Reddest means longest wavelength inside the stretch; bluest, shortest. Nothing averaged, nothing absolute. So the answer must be 0.015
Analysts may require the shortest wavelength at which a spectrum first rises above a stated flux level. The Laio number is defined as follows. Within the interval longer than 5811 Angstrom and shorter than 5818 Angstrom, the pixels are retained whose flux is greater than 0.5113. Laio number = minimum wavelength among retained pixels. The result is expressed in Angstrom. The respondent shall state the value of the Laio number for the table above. 5811.77 Angstrom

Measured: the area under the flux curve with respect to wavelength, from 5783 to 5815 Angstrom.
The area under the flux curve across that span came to 16.6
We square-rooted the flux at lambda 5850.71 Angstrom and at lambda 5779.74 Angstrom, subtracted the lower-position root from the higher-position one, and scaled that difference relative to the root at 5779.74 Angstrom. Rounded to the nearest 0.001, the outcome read -0.003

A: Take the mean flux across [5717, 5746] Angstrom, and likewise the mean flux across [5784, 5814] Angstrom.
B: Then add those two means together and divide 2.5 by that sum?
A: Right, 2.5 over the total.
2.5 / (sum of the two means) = 2.40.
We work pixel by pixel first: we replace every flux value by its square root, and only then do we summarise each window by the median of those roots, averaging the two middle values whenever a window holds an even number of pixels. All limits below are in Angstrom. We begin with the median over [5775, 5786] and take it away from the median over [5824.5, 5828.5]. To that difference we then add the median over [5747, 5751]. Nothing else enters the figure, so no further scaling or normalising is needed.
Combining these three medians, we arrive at 0.7220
